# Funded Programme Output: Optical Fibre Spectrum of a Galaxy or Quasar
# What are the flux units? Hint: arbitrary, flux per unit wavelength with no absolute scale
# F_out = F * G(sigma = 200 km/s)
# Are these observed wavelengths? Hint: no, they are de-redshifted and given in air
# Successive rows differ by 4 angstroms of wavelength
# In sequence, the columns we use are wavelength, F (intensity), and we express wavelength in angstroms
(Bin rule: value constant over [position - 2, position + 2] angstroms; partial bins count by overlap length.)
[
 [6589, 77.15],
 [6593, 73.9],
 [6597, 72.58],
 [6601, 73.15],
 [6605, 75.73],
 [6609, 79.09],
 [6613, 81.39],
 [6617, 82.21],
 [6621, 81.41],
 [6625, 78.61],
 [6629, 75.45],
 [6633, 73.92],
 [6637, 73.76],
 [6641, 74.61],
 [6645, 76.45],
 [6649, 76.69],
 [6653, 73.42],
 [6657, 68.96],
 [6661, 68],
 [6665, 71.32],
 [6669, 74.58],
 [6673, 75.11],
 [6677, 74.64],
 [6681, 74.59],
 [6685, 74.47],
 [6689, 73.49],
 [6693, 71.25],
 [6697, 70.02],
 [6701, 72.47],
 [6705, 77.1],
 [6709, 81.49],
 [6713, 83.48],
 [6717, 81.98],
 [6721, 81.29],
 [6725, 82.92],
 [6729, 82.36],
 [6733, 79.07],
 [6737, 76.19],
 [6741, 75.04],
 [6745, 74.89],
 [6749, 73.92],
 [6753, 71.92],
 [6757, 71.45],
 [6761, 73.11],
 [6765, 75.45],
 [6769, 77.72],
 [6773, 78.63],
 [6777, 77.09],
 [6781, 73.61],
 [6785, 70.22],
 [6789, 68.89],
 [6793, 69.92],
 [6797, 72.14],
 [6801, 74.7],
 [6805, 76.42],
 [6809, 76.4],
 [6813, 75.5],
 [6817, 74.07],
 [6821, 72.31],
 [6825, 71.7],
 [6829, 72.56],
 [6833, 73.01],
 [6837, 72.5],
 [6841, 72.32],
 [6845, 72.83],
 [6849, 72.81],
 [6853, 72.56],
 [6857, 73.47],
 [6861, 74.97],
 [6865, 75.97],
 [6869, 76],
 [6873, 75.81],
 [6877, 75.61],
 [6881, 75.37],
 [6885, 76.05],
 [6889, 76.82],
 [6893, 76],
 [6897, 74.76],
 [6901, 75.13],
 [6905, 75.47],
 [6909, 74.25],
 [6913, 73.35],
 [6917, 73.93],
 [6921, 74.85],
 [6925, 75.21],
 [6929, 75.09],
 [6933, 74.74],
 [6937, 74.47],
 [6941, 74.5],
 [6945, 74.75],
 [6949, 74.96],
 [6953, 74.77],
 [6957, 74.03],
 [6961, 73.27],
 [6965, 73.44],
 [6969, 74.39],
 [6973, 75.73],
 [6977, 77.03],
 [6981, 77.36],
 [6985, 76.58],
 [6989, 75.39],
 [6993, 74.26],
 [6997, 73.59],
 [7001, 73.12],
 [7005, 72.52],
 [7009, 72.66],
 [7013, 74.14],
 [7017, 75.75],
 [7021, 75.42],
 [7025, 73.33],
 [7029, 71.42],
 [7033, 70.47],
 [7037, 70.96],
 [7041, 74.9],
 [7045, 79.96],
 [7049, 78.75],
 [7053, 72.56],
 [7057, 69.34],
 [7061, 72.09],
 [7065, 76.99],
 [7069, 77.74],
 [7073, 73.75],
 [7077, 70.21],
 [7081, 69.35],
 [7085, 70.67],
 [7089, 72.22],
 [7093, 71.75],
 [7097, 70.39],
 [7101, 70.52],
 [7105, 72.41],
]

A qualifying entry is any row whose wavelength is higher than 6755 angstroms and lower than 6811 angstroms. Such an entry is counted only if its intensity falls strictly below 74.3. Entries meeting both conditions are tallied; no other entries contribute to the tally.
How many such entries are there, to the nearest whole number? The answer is 7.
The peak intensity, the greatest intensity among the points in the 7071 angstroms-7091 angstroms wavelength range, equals 73.75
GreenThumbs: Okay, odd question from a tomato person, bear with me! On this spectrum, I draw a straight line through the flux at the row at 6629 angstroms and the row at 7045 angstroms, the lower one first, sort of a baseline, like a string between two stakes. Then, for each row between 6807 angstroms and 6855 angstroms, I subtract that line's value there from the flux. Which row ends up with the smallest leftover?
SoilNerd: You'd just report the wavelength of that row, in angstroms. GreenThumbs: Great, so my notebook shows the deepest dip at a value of 6825 angstroms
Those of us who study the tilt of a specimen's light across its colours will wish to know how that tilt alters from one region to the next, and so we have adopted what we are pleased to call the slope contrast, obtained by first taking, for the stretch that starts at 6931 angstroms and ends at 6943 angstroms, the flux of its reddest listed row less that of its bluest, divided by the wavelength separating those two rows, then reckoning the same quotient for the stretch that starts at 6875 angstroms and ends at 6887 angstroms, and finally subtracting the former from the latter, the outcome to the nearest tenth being 0.1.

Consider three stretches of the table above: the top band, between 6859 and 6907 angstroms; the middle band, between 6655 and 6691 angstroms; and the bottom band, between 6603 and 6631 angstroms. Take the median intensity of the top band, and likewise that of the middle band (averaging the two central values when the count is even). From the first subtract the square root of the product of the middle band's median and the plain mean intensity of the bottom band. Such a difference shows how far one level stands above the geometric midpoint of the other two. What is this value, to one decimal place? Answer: -1.1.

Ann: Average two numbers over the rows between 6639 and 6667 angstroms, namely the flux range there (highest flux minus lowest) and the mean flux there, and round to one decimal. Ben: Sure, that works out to 40.7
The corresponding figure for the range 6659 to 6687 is 40.2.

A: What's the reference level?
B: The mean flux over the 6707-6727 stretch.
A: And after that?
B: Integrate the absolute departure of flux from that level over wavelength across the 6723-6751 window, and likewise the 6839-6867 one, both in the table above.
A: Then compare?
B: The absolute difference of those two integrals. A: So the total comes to 111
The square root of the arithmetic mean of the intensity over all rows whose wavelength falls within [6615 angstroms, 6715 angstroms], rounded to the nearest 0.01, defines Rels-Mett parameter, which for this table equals 8.67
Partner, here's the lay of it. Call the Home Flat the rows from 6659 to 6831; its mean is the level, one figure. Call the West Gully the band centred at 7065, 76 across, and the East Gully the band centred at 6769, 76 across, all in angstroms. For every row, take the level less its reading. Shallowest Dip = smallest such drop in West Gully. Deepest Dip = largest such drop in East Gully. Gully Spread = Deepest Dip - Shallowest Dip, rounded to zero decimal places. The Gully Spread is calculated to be 11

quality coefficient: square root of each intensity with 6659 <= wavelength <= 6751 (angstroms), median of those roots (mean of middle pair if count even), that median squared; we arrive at 74.9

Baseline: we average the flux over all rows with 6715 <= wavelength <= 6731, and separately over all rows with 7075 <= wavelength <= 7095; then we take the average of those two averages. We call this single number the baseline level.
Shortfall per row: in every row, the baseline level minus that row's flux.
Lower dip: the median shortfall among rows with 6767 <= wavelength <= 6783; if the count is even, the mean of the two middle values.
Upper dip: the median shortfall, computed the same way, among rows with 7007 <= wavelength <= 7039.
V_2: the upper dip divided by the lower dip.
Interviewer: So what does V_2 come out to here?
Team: -3.8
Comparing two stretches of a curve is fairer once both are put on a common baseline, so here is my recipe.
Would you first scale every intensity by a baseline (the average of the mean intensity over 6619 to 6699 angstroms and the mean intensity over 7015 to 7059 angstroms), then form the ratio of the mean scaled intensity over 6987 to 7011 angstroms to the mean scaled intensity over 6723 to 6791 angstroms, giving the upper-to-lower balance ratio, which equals 0.98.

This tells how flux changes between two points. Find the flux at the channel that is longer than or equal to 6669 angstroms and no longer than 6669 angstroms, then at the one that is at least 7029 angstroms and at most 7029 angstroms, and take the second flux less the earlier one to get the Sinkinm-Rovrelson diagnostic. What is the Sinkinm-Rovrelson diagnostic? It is -3.2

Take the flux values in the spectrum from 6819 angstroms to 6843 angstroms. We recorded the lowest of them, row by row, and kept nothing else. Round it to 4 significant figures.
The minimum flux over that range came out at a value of 71.70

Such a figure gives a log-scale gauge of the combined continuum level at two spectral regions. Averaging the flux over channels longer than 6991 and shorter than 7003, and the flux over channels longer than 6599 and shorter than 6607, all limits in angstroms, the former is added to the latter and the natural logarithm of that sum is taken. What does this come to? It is 5.00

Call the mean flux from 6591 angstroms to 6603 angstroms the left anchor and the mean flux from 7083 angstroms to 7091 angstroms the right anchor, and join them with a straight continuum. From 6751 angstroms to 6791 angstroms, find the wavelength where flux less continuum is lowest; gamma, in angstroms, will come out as 6789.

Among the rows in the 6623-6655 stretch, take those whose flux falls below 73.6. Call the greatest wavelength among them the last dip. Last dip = 6653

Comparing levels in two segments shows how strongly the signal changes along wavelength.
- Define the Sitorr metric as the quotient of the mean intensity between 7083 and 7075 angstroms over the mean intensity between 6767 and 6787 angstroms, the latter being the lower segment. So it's 0.92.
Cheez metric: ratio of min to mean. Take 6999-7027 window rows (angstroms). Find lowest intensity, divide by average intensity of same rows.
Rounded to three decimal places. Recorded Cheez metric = 0.982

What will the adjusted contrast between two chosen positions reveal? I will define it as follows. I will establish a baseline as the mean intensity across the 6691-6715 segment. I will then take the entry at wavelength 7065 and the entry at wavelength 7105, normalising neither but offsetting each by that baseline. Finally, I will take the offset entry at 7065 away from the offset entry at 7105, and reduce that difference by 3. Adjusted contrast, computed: -7.6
